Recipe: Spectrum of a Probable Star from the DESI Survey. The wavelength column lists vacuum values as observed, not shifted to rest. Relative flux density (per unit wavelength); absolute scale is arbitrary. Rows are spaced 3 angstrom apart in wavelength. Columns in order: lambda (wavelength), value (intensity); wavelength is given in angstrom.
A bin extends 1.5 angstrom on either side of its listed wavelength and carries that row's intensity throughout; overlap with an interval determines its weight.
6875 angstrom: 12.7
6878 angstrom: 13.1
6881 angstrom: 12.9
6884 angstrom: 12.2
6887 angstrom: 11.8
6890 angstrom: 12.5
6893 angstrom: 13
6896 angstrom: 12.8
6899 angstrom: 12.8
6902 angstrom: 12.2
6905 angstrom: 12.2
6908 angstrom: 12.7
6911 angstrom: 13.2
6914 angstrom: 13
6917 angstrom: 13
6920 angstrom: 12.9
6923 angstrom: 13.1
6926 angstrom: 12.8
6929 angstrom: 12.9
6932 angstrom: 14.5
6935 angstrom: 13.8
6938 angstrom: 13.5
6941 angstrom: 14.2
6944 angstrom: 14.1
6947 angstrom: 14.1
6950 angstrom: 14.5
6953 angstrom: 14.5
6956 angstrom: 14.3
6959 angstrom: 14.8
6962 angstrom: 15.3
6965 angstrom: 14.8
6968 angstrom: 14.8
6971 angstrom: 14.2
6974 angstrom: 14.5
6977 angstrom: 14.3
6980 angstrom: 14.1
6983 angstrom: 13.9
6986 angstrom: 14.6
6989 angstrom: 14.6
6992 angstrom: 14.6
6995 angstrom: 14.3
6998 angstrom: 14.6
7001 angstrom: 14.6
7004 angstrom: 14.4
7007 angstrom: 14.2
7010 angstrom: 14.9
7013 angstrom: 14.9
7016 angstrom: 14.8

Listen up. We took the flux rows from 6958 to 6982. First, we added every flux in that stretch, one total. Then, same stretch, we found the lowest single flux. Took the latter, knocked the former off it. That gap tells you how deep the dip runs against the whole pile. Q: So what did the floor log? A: -102.7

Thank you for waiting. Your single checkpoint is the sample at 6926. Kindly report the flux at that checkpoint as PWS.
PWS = 12.8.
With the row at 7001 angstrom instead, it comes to 14.6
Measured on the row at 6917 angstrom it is 13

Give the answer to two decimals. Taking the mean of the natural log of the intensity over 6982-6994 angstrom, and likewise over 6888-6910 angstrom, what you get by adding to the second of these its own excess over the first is 2.40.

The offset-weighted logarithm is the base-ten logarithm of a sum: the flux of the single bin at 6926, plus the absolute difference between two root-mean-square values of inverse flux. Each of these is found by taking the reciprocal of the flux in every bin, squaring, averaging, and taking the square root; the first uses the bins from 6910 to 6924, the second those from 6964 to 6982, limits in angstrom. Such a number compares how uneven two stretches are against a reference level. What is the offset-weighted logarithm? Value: 1.11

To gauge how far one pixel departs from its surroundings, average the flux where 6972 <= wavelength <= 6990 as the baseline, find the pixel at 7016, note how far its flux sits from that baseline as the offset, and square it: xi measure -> 0.2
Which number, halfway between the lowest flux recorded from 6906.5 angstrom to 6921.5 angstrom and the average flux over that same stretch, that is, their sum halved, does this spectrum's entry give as 12.8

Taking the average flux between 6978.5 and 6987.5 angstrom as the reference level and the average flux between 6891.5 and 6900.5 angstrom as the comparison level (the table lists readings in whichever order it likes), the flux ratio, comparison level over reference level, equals 0.91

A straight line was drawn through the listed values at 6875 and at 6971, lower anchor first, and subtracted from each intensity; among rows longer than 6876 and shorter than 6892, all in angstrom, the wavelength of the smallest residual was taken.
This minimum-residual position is 6887 angstrom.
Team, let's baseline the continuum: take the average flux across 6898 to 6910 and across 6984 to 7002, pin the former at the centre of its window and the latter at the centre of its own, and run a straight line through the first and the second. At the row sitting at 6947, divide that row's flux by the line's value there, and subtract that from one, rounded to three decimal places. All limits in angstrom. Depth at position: -0.046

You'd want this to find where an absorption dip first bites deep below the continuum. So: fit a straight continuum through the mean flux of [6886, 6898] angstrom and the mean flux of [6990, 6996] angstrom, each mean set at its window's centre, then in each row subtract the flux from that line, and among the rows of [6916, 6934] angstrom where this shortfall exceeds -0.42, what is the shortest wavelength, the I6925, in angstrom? 6917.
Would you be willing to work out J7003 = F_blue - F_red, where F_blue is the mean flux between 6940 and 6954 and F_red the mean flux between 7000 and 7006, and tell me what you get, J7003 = -0.2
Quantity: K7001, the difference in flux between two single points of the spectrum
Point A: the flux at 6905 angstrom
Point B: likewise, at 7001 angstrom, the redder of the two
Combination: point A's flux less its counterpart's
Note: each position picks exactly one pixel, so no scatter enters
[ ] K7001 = -2.4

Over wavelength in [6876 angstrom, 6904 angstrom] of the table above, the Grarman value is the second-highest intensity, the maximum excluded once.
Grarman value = 13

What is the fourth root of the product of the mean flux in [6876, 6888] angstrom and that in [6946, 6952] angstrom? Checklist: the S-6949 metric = 3.66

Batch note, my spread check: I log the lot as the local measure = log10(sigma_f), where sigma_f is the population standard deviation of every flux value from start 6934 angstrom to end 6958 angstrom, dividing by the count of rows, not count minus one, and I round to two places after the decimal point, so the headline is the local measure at -0.50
